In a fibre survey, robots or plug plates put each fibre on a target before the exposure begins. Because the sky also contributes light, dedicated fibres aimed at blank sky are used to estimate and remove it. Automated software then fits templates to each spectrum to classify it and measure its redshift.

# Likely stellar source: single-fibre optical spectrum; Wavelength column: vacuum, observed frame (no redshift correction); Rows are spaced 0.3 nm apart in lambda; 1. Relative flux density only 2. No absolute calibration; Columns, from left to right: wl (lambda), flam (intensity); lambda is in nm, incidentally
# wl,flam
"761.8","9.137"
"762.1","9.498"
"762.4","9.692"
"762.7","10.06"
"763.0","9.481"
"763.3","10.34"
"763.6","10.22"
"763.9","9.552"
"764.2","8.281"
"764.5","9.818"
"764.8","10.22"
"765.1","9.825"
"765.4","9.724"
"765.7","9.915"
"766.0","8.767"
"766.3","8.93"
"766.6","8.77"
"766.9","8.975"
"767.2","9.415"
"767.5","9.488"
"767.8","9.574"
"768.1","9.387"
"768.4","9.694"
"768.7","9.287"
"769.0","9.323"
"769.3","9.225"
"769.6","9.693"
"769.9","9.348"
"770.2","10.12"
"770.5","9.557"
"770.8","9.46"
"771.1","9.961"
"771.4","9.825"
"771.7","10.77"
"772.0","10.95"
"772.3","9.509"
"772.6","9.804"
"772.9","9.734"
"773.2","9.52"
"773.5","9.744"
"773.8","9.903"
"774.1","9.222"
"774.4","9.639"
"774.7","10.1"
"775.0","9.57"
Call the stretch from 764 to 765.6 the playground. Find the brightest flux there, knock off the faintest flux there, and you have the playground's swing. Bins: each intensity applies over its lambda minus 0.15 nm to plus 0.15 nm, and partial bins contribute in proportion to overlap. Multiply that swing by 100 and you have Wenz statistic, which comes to 194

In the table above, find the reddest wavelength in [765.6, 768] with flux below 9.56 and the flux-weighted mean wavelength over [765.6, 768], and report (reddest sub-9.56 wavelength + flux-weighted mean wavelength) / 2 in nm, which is 767.13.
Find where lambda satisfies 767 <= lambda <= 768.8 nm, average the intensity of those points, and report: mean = 9.47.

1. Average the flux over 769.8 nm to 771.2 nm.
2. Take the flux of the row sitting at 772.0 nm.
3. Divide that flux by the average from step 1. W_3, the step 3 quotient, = 1.13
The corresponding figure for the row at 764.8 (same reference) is 1.05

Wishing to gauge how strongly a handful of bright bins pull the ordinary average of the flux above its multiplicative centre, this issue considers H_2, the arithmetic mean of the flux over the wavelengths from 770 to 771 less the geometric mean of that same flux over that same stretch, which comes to 0.00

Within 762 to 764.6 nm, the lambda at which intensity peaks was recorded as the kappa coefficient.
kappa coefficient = 763.3 nm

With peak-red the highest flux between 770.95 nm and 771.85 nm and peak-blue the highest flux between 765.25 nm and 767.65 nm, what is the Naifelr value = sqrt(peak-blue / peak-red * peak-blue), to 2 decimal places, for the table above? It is 3.02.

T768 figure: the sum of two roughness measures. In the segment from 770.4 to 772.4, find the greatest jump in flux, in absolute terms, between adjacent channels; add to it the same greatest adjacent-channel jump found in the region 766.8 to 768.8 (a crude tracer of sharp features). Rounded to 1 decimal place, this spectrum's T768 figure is 1.9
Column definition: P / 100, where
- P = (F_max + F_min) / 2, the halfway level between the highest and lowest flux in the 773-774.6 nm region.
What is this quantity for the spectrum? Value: 0.096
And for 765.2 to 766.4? 0.093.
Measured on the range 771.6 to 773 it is 0.102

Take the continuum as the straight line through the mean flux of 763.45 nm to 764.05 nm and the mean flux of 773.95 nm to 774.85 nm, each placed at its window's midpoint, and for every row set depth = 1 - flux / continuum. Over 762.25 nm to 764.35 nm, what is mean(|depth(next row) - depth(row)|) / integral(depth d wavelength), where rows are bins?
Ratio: 1.3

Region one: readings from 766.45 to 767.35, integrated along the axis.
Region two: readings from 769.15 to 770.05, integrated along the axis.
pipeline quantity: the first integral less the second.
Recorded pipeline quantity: -0.33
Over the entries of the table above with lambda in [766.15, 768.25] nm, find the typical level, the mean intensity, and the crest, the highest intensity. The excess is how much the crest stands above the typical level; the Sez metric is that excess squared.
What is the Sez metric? 0.13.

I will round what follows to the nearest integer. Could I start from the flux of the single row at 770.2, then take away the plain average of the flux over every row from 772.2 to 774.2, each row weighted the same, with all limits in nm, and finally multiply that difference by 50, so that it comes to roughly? 24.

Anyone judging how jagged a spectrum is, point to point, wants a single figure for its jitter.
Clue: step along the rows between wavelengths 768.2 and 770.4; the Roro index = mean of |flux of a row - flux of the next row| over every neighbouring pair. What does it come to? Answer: 0.35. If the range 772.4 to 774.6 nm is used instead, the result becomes 0.29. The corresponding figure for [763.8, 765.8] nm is 0.65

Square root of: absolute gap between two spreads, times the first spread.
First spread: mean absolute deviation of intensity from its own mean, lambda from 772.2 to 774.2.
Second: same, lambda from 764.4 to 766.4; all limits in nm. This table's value 0.21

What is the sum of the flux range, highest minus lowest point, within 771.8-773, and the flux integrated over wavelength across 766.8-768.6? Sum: 18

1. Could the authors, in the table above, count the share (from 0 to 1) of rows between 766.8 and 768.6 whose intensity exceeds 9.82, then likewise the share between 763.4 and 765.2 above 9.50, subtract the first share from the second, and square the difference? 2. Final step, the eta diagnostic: 0.7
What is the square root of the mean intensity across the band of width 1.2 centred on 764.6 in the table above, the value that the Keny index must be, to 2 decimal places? 3.09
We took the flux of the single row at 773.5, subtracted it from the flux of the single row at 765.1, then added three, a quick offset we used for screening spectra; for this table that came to 3.08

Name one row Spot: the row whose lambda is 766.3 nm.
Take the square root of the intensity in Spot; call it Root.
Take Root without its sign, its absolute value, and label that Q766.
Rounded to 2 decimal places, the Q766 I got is 2.99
